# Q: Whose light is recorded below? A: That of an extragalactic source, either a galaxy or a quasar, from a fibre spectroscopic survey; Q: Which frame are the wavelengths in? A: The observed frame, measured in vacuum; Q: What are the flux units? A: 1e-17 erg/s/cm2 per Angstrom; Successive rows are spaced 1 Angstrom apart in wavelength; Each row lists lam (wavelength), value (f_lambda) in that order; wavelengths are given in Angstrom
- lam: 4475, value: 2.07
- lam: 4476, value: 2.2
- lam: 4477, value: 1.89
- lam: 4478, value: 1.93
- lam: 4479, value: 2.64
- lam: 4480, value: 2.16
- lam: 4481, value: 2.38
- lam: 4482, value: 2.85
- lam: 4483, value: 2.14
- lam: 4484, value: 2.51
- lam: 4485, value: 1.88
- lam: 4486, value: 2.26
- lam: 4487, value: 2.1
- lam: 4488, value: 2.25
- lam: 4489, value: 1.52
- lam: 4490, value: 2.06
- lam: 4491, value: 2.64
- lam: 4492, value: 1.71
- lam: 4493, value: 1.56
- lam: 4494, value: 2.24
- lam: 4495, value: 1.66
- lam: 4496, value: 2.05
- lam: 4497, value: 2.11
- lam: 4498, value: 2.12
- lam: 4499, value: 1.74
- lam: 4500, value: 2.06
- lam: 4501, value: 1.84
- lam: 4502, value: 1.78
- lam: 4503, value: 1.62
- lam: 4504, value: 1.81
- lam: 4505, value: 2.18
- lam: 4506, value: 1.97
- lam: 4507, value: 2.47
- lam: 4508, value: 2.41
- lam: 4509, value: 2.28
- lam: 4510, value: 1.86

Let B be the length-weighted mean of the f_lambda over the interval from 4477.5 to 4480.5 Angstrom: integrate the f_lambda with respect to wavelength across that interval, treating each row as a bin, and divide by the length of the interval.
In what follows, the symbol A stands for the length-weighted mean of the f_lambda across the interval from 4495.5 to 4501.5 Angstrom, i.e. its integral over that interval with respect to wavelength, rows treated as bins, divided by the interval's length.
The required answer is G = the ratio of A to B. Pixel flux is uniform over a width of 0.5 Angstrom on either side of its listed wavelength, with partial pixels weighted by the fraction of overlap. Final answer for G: 0.89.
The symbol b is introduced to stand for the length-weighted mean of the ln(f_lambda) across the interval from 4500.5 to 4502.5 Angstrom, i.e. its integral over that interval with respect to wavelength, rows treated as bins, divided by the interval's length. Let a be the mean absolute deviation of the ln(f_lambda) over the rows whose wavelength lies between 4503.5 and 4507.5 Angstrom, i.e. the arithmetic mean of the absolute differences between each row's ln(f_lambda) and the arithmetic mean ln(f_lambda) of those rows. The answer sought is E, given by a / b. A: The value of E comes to 0.17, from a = 0.10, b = 0.59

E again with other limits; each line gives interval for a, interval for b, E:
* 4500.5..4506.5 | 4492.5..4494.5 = 0.12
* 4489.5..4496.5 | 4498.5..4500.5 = 0.24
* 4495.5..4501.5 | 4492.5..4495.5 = 0.12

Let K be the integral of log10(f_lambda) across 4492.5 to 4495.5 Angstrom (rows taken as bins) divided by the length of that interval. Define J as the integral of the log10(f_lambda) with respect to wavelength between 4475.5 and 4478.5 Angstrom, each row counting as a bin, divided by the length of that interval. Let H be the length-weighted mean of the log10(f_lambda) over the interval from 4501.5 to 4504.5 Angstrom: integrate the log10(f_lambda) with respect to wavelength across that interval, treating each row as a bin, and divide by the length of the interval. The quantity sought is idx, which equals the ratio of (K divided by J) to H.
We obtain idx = 3.5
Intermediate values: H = 0.24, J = 0.301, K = 0.25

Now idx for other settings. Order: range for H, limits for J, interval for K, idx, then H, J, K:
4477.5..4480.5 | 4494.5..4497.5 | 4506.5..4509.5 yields 3.8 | 0.35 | 0.285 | 0.38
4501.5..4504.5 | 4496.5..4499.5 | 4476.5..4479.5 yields 4.6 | 0.24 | 0.297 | 0.33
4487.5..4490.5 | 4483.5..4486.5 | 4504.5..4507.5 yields 3.5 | 0.28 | 0.343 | 0.34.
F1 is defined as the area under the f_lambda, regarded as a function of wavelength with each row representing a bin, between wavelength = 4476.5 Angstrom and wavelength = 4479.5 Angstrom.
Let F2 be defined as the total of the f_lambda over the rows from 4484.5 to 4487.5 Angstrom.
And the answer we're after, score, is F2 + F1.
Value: 12.7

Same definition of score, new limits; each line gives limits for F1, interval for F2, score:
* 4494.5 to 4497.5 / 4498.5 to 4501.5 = 11.5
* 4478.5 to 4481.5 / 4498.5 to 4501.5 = 12.8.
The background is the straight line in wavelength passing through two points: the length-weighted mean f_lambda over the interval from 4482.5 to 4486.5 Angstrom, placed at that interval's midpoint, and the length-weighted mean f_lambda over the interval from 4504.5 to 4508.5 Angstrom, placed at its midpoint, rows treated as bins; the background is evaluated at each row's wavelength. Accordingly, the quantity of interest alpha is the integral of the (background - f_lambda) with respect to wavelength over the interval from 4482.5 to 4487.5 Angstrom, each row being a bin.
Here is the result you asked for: 0.1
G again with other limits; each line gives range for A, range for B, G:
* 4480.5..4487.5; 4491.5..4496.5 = 1.25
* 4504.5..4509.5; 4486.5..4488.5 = 1.04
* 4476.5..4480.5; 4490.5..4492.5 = 0.99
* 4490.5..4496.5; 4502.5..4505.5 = 1.06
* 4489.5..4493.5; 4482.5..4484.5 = 0.86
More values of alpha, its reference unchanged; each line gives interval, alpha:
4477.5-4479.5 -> -0.2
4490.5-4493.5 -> 0.7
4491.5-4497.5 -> 2.0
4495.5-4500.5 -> 1.1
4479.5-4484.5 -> -1.1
